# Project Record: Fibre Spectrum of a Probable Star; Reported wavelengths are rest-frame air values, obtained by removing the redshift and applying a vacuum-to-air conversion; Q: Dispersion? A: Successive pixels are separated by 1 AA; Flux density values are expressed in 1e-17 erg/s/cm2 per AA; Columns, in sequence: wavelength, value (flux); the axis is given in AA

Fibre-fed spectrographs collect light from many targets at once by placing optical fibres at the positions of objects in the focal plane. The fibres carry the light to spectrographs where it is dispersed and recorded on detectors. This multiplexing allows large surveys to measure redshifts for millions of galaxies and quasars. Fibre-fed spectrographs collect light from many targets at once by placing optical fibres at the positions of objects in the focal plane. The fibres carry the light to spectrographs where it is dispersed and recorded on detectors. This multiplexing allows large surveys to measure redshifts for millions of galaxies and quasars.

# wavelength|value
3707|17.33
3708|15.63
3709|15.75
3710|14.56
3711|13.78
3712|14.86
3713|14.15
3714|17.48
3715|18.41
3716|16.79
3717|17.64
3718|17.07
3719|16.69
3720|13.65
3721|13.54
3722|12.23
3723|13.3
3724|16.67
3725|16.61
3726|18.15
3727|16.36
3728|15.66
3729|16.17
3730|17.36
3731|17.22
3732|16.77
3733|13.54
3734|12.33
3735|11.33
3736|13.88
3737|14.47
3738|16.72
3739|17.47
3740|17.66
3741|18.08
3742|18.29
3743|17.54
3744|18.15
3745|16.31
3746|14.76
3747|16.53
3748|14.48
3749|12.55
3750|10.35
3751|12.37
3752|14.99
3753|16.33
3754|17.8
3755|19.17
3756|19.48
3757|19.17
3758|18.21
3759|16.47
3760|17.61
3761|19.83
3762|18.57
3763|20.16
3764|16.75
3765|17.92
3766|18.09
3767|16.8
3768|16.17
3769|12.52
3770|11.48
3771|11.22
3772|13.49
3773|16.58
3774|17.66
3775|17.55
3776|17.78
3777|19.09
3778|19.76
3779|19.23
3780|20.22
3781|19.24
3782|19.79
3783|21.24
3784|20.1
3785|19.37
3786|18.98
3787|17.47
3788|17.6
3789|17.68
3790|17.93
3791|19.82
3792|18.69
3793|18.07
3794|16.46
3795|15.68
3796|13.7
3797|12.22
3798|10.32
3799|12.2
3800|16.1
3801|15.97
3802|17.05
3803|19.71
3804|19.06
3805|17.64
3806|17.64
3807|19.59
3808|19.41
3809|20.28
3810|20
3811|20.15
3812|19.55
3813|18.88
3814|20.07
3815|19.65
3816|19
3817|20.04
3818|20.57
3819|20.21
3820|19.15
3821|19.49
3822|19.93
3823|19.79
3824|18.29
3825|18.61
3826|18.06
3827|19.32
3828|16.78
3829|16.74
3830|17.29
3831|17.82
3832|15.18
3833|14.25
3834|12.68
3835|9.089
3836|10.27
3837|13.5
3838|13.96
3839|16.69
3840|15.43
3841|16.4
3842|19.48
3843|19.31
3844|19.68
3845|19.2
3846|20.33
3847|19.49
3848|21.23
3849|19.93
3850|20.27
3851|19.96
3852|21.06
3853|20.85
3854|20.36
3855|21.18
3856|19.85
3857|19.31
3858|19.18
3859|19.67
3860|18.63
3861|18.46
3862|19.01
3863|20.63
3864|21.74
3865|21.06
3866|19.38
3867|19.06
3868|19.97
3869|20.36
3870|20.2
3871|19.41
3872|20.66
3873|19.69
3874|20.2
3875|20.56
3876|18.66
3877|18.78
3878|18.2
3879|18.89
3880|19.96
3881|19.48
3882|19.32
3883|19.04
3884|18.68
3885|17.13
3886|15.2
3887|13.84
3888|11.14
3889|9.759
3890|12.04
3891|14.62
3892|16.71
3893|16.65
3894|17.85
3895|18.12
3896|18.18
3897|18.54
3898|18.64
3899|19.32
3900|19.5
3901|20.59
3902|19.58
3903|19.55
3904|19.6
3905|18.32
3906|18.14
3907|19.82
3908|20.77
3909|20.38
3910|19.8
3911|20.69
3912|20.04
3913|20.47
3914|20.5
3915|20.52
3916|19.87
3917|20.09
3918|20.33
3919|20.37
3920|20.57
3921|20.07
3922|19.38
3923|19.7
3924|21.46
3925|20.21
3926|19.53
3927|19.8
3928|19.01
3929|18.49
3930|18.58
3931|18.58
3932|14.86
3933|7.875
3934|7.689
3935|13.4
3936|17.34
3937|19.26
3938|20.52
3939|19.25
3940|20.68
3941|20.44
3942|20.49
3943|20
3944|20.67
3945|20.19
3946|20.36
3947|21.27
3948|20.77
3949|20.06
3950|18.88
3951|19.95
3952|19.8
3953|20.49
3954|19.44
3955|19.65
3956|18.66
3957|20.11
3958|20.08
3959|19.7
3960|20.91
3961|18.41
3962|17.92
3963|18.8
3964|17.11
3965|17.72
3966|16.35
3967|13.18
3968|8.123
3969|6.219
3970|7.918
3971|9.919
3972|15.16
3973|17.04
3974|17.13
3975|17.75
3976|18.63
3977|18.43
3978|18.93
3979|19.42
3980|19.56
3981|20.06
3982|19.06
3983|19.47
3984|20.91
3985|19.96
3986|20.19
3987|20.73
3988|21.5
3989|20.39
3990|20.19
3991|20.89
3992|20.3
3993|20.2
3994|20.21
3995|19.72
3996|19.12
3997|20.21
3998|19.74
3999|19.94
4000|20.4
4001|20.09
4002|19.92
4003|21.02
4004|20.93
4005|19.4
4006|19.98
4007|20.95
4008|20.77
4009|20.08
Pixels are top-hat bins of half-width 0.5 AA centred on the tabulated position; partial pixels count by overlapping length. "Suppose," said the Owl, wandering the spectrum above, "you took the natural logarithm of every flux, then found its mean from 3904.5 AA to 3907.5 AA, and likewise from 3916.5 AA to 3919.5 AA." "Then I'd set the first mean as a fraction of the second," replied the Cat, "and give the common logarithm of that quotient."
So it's -0.011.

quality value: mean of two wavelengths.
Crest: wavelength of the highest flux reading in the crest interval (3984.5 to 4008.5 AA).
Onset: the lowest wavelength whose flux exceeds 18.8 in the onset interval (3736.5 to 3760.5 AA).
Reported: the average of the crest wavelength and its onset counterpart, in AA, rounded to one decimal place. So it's 3871.5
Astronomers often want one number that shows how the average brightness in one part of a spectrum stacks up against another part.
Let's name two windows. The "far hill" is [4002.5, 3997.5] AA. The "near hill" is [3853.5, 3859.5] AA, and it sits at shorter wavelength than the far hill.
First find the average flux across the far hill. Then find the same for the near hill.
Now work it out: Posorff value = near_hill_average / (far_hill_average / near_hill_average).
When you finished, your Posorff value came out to 19.8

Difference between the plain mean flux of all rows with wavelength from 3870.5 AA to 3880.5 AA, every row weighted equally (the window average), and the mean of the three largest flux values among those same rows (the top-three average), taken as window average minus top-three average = -0.97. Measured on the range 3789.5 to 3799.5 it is -3.35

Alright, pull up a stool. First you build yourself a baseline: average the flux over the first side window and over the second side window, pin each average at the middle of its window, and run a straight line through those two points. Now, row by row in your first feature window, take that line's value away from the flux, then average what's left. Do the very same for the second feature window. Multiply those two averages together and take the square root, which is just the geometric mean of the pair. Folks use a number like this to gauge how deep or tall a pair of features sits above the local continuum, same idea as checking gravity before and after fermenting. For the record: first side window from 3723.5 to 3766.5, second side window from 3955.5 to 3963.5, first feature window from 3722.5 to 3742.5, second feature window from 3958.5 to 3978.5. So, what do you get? 1.2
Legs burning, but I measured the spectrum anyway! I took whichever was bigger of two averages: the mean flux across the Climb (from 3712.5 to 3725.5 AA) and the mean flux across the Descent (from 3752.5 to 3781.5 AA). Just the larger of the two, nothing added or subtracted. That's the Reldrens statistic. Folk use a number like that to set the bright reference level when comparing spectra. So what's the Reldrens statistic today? 17.4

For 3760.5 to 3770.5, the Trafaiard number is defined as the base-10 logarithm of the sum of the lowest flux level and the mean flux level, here 1.45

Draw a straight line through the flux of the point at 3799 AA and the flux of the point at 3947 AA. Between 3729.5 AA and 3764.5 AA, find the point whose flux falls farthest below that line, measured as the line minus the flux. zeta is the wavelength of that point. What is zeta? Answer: 3750 AA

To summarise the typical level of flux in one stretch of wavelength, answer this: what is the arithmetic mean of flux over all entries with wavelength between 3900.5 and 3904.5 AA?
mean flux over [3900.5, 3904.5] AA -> 19.8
